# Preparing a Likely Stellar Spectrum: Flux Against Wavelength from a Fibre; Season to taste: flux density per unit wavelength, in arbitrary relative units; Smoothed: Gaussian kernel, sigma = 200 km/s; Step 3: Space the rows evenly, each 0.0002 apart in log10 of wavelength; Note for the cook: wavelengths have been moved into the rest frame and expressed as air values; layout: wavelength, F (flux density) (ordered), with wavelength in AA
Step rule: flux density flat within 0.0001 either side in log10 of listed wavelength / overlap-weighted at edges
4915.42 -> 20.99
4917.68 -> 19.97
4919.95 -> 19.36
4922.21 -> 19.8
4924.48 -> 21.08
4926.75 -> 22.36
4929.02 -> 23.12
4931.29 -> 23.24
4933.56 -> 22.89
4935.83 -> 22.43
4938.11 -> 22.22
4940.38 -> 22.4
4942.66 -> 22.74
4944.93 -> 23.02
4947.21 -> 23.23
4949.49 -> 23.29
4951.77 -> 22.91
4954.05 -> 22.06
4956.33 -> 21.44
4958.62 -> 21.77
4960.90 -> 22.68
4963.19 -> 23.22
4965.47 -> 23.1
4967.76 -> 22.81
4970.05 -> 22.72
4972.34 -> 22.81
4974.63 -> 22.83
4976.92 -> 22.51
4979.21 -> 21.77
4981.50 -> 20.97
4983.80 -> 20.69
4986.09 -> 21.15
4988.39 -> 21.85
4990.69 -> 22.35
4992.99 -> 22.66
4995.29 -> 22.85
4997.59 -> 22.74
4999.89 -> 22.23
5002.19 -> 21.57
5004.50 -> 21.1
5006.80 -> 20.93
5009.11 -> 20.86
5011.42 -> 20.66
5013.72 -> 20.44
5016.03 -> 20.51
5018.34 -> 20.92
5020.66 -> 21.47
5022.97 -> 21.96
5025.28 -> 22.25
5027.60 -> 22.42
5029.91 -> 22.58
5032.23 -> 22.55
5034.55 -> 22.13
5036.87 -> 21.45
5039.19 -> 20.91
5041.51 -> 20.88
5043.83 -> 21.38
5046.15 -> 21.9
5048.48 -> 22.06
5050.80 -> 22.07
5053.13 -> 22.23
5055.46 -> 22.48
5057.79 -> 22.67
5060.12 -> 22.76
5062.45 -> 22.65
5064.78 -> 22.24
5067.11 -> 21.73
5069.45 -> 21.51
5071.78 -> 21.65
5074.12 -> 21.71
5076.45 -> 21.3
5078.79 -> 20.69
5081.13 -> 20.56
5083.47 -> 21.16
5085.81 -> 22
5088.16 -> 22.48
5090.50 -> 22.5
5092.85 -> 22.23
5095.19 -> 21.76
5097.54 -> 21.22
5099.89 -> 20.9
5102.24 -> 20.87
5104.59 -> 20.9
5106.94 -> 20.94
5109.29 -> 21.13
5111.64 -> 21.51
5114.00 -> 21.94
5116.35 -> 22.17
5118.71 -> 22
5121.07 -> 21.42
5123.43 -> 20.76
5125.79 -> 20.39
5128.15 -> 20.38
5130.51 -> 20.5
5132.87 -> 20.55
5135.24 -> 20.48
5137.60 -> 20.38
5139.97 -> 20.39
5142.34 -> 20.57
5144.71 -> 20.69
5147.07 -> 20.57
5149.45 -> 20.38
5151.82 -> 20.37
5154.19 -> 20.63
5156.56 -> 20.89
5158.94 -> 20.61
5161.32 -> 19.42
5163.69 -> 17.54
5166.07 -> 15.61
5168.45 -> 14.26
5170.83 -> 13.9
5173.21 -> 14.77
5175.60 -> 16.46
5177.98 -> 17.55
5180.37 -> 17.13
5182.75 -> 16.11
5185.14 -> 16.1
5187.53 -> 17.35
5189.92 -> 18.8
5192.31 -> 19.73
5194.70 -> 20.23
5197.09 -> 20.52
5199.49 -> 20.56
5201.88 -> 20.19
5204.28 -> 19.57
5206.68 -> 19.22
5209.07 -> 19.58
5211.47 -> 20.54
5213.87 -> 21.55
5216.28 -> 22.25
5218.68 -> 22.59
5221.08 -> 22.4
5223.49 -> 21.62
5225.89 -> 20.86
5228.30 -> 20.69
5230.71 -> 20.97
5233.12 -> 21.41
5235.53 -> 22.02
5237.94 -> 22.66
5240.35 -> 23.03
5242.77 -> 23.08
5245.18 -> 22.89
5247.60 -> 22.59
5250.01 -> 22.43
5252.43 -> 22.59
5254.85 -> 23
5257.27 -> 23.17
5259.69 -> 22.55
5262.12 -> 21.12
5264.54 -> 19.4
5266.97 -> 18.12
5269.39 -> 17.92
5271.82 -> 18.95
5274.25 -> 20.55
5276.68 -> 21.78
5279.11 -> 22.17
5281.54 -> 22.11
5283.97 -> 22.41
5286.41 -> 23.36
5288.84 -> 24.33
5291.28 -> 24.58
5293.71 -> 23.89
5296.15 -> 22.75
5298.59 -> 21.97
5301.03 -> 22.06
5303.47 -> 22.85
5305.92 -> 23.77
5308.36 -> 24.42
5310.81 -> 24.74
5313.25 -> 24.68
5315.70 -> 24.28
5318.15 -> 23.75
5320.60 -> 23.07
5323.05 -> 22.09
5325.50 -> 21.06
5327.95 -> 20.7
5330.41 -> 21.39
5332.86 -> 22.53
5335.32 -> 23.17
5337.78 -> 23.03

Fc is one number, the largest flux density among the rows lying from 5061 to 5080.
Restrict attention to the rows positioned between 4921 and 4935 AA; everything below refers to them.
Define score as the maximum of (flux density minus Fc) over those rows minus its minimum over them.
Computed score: 3.4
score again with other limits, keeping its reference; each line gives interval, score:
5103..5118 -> 1.3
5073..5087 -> 1.4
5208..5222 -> 3.0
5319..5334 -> 2.4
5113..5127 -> 1.8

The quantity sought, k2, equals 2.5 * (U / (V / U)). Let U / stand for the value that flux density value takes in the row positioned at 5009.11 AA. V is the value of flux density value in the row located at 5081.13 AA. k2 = 53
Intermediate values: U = 20.86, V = 20.56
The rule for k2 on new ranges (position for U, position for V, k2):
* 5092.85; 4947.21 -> 53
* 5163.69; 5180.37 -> 45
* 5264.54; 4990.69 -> 42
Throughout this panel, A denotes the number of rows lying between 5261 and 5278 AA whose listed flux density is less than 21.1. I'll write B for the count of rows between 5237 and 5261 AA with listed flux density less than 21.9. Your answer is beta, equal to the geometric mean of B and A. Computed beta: 0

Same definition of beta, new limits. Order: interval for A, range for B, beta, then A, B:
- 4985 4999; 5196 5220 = 0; 0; 8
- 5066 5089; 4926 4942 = 0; 2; 0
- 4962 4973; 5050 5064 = 0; 0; 0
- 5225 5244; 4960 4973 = 0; 3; 0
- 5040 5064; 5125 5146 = 3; 1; 9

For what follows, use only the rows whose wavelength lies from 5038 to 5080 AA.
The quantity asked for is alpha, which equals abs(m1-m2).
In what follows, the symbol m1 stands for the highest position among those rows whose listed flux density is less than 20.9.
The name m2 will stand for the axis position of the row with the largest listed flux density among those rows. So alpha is 18.7 AA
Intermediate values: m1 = 5078.79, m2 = 5060.12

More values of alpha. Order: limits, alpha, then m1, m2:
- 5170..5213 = 12.0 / 5211.47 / 5199.49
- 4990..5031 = 20.7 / 5016.03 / 4995.29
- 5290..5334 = 17.1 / 5327.95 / 5310.81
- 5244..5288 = 12.2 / 5274.25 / 5286.41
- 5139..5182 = 23.8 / 5180.37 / 5156.56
